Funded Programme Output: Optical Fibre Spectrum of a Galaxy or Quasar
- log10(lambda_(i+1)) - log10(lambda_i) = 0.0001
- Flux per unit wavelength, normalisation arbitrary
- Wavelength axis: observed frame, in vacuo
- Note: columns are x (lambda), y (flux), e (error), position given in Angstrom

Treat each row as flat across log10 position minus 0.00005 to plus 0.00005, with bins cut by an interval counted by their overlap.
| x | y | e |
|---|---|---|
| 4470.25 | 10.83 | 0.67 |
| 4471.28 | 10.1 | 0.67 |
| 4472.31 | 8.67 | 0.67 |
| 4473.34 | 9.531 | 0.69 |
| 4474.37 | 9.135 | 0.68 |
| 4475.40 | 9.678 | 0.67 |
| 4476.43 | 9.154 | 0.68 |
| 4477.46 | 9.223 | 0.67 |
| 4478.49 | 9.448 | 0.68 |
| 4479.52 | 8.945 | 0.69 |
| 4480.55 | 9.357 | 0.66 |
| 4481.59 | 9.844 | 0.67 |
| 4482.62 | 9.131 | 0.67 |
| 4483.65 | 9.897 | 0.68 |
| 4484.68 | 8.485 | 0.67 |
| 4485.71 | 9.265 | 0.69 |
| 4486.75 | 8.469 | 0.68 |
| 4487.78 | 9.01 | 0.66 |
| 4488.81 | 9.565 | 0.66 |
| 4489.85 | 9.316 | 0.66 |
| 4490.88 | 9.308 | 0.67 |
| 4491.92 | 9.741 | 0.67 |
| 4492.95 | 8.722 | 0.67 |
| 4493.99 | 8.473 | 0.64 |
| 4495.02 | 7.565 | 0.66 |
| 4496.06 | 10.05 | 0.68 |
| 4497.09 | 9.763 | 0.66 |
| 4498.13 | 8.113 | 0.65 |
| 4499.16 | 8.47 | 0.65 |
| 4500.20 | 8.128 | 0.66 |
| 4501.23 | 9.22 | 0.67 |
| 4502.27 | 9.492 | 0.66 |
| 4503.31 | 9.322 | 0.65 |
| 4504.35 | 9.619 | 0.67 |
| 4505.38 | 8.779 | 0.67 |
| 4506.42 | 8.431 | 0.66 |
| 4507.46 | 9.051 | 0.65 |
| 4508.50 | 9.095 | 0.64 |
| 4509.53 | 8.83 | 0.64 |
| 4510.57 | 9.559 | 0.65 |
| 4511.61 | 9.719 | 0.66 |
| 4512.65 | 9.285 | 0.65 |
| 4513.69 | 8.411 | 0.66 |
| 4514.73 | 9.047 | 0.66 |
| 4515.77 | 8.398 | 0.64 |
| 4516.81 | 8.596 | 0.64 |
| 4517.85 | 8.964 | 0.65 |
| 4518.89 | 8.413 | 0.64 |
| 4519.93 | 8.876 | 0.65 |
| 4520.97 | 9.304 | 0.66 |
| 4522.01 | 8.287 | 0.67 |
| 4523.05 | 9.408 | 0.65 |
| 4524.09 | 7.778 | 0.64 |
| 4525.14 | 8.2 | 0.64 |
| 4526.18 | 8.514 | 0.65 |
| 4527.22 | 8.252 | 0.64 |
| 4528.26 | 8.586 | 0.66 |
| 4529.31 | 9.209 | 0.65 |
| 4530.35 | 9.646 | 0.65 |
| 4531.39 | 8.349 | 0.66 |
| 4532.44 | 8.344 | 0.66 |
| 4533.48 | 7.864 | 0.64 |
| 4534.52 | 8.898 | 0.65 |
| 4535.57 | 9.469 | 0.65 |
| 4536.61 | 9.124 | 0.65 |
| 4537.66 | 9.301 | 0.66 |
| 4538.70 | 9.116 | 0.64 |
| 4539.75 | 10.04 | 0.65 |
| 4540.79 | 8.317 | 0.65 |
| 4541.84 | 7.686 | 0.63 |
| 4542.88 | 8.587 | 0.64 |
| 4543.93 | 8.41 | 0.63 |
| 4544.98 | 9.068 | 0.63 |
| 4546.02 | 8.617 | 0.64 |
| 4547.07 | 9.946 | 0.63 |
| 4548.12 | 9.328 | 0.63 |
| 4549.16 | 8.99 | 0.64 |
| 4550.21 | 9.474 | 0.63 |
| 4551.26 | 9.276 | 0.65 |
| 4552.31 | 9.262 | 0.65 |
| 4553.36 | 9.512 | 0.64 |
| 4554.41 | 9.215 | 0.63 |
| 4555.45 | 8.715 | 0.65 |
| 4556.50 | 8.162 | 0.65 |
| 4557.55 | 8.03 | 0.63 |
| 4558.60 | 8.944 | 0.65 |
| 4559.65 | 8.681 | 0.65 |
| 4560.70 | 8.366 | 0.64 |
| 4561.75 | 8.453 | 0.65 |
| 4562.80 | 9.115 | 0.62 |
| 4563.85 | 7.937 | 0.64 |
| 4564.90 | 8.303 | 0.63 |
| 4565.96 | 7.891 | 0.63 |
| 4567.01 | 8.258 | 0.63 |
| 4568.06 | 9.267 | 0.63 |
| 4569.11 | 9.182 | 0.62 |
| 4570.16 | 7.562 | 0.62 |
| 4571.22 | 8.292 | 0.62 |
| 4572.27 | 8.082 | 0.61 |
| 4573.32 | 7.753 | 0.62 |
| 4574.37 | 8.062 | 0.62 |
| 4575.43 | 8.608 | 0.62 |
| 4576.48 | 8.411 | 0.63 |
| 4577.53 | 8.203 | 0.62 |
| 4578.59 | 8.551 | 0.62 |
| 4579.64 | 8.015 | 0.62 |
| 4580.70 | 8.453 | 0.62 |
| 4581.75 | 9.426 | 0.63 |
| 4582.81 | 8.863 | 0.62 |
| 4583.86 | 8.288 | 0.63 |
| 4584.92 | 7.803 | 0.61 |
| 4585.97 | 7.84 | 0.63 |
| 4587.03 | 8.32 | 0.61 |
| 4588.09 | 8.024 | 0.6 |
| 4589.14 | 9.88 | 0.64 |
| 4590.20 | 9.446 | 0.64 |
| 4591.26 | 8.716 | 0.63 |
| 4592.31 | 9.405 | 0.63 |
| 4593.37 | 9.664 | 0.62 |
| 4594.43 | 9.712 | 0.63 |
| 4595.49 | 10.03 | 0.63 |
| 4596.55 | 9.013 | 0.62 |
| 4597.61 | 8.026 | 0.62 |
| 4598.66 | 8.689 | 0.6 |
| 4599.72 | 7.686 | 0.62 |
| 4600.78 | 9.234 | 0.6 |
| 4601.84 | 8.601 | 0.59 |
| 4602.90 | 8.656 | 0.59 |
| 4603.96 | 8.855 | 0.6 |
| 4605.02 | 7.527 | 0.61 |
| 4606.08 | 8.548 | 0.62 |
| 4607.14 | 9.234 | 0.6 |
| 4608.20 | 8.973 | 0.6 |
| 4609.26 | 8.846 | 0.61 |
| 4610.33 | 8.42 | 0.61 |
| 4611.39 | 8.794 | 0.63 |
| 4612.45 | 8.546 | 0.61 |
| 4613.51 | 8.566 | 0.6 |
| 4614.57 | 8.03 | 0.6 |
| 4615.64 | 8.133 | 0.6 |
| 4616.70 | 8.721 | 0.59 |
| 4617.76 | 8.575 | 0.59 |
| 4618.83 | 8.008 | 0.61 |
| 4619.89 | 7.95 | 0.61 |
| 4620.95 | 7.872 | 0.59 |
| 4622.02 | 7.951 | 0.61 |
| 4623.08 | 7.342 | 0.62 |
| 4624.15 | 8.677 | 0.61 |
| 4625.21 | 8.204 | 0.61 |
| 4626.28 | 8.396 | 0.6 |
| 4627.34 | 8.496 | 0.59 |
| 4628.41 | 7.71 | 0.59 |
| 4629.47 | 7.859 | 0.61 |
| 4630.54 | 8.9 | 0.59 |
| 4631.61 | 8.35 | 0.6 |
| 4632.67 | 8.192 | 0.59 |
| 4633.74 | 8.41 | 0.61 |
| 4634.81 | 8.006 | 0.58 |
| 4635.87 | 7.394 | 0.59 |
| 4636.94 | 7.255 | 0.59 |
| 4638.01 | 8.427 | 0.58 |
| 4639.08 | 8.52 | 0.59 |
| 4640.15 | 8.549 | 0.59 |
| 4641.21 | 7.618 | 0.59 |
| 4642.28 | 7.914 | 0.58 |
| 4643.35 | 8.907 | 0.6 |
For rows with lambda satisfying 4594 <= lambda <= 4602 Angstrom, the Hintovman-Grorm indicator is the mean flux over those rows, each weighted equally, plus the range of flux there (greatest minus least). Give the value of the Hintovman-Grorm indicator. 11.2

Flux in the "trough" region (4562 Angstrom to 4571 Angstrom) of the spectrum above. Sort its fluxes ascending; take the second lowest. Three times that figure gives 23.7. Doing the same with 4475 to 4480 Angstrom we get 27.5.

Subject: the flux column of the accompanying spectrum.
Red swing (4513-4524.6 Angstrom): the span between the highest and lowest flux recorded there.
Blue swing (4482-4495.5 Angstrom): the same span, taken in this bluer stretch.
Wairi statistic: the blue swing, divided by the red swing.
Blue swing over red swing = 1.43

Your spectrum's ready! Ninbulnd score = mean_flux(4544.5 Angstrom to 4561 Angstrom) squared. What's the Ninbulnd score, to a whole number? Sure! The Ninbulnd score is 81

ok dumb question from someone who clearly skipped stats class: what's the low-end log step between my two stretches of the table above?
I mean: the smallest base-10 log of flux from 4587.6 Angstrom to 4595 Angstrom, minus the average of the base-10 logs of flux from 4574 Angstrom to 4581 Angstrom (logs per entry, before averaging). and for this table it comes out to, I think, -0.02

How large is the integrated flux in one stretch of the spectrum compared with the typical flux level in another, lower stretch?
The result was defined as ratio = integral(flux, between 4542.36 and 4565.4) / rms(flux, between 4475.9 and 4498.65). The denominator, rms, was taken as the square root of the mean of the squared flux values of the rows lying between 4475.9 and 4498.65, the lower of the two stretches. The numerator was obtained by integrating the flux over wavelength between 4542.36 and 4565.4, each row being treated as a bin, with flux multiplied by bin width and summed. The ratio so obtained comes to 22.3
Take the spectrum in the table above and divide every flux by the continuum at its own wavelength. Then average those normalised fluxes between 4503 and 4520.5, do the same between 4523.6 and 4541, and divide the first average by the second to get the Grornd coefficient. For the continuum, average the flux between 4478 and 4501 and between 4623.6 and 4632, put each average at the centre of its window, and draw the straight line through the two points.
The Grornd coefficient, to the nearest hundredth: 1.01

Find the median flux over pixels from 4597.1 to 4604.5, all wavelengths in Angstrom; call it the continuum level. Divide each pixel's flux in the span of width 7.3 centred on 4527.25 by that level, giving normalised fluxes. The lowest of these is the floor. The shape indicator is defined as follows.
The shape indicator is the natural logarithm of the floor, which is -0.11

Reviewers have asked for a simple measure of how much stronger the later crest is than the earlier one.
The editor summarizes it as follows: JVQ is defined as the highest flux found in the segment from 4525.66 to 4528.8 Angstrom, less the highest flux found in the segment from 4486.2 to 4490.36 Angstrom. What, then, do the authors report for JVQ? -1.0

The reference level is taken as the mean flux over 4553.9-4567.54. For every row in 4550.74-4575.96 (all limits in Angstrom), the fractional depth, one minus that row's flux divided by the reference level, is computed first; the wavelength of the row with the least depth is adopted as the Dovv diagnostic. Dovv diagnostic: 4553.36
